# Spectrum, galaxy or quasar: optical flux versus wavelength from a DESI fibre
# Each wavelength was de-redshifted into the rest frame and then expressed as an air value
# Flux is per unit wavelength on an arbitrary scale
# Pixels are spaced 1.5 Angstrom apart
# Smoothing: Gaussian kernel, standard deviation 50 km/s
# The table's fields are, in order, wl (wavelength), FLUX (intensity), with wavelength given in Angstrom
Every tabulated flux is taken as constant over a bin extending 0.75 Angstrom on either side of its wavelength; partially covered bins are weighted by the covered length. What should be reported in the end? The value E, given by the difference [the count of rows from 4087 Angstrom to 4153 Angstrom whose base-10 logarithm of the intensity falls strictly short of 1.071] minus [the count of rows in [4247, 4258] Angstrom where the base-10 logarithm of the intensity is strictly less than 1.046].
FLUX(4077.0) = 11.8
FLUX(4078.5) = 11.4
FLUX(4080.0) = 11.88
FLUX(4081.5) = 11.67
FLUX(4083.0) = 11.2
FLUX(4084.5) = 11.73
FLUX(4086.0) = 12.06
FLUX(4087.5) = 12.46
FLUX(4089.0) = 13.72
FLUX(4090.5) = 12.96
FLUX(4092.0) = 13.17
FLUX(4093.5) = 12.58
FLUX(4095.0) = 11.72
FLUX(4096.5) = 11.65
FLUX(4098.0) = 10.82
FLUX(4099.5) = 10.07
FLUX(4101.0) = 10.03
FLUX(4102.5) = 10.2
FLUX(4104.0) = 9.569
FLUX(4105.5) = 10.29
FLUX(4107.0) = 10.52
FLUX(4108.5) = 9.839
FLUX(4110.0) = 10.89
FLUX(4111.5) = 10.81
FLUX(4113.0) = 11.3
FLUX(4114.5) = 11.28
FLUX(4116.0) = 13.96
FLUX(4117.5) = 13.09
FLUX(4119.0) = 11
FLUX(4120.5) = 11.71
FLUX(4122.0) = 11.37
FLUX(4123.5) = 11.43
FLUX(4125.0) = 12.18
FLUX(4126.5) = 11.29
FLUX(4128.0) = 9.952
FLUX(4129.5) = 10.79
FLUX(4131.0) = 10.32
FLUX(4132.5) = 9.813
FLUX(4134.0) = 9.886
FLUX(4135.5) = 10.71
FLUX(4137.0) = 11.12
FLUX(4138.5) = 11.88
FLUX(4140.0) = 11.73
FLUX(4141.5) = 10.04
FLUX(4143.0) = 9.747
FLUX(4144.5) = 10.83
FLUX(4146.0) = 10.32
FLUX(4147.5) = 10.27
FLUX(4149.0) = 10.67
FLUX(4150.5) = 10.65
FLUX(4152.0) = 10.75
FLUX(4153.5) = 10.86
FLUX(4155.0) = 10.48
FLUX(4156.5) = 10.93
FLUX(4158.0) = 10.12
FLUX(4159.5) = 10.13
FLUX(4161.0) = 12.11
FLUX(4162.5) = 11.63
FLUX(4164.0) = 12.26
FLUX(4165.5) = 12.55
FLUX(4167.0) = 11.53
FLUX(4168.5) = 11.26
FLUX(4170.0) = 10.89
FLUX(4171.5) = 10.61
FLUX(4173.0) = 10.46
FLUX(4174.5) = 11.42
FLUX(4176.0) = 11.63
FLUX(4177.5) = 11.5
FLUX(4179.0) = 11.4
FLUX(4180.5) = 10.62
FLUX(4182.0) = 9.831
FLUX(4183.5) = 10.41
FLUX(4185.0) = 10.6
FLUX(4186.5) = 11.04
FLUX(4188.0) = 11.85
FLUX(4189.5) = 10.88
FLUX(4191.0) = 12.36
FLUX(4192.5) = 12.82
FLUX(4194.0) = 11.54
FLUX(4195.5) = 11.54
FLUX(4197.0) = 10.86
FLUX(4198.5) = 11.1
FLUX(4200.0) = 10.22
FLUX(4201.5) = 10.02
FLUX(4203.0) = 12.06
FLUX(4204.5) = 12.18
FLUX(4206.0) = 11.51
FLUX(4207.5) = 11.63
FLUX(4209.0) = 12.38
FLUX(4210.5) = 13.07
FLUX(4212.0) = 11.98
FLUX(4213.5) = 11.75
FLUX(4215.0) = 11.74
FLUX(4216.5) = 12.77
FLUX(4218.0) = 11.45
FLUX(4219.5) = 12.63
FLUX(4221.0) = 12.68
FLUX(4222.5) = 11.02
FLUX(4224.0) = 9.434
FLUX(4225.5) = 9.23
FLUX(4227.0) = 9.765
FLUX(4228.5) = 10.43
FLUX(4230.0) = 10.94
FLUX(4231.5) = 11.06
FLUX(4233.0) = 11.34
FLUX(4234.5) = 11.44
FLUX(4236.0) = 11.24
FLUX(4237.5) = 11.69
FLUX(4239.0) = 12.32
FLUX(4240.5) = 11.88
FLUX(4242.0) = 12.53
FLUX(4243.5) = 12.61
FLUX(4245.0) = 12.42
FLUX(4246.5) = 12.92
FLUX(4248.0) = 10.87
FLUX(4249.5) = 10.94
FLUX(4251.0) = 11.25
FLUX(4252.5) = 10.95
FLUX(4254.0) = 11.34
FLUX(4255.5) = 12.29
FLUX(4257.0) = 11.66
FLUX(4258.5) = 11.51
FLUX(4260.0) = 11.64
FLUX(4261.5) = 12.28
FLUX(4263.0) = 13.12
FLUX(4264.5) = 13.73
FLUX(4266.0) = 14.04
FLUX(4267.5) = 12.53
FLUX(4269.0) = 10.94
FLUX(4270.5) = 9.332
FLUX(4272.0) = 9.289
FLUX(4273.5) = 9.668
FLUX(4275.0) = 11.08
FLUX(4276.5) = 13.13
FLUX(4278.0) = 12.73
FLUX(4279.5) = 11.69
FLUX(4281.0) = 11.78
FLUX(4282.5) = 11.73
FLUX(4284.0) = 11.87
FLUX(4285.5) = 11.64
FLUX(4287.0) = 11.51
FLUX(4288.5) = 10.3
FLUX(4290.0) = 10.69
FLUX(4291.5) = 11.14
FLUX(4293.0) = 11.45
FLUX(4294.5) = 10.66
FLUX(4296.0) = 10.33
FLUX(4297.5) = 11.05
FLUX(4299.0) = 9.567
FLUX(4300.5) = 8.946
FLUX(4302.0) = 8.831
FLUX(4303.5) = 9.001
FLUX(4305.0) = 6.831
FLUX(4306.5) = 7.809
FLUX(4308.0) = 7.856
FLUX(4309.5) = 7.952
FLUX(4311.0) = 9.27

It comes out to 32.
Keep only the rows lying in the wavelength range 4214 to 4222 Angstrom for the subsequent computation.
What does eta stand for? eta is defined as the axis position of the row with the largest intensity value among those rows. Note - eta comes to 4216.5 Angstrom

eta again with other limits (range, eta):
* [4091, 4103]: 4092.0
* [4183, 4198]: 4192.5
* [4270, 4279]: 4276.5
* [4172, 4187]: 4176.0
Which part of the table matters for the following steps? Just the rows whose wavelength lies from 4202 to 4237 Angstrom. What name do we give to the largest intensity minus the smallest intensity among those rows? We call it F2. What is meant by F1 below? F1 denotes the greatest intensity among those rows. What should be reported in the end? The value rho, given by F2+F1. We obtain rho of 16.9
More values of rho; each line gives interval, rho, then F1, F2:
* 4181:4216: 16.3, 13.07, 3.2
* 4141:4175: 15.4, 12.55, 2.8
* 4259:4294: 18.8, 14.04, 4.8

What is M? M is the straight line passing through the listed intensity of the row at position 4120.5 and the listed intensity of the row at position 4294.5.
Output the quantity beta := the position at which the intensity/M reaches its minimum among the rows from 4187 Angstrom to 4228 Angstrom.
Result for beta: 4225.5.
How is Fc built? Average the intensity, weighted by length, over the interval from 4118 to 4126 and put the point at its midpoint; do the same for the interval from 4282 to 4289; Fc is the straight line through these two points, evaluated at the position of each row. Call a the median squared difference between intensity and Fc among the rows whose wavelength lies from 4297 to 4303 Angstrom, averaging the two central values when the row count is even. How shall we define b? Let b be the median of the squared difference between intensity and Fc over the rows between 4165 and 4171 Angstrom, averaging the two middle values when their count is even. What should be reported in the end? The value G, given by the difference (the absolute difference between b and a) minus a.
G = -0.2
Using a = 4.8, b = 0.25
